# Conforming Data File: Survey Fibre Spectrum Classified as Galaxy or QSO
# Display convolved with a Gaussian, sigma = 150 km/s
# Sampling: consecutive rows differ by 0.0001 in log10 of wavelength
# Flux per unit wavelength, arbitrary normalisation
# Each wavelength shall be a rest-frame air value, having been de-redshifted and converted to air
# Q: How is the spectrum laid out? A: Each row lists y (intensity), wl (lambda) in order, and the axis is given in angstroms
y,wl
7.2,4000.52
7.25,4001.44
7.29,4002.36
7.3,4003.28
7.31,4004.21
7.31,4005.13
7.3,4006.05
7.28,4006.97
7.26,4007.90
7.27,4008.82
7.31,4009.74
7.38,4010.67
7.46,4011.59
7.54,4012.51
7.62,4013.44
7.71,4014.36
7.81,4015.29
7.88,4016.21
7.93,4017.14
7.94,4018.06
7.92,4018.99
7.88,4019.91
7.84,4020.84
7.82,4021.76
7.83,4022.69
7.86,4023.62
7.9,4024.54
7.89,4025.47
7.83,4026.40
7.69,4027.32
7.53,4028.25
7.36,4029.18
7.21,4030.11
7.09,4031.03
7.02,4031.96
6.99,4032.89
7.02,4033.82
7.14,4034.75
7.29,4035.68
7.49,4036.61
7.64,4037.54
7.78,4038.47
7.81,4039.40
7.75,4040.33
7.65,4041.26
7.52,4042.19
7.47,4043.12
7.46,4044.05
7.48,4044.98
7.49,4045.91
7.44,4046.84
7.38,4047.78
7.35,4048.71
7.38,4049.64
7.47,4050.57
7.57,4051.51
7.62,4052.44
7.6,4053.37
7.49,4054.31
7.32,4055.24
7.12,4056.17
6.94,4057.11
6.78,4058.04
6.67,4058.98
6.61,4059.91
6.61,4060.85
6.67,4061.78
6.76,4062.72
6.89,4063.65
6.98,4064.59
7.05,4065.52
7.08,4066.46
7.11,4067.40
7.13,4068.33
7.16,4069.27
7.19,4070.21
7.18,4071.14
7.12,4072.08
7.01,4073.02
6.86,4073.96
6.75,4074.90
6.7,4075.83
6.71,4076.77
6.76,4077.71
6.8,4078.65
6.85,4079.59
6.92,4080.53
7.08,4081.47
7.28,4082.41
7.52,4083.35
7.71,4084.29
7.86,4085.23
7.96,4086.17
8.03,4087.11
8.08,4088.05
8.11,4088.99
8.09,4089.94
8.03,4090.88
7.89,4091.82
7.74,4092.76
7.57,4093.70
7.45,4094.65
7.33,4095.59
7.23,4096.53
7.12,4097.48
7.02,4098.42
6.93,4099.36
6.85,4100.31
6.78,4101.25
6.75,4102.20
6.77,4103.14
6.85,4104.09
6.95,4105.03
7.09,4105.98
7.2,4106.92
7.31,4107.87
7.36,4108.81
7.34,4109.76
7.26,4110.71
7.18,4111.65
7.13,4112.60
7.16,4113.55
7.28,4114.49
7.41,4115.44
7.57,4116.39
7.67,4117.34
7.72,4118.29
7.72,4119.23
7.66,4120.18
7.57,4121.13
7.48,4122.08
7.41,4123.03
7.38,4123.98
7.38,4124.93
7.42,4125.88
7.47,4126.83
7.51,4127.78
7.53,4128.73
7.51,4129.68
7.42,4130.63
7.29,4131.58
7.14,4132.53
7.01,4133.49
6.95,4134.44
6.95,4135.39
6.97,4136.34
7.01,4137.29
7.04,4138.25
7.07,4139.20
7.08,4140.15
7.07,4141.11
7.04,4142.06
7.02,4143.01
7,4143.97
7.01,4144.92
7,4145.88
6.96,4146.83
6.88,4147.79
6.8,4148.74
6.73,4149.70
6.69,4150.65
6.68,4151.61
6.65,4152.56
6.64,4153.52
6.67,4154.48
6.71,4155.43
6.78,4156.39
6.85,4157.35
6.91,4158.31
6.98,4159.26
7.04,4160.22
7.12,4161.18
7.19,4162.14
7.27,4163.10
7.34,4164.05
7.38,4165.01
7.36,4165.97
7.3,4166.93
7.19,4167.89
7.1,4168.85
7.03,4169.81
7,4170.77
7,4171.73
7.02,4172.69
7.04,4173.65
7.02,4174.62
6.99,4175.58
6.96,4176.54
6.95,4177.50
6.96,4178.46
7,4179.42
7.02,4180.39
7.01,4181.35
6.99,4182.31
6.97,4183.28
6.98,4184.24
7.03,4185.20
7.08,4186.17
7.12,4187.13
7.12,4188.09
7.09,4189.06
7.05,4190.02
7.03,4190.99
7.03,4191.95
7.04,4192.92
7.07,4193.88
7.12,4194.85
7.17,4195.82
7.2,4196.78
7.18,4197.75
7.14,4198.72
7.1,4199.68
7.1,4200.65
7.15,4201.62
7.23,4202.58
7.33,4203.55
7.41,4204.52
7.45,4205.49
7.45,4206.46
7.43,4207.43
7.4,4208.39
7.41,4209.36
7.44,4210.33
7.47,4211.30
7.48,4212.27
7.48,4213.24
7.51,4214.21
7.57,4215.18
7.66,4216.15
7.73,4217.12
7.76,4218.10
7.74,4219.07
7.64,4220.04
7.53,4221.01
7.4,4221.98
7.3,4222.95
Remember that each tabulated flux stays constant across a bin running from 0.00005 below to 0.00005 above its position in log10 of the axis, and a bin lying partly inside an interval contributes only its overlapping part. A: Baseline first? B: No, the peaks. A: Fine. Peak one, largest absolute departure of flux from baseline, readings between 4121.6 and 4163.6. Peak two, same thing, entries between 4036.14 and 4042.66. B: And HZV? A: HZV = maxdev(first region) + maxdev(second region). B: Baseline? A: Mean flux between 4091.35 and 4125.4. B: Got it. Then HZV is 1.2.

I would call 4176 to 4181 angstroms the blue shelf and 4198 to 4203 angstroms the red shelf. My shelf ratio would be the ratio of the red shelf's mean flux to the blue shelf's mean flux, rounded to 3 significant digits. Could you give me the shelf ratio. 1.02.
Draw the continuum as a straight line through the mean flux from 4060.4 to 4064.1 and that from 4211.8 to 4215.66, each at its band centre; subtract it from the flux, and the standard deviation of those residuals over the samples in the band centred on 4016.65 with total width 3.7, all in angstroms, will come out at 0.05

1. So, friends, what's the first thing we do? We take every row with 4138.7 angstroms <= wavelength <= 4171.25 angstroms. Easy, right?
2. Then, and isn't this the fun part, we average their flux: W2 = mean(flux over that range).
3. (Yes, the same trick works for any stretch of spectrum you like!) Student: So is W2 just 6.99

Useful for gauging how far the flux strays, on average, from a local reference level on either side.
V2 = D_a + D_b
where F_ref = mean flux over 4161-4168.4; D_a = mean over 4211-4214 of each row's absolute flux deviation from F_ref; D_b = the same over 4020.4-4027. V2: 0.8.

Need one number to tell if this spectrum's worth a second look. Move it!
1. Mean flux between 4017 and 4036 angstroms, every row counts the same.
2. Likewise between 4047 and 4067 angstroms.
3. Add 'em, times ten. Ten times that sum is 146.8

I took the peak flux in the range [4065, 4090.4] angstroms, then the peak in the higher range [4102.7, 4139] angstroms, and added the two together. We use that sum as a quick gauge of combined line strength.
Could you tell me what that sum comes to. 15.8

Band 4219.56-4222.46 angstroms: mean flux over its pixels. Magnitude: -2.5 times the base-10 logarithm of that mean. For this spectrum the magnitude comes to -2.19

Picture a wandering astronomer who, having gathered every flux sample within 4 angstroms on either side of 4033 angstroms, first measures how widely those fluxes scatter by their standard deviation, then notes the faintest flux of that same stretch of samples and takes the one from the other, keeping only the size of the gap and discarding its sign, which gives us 6.8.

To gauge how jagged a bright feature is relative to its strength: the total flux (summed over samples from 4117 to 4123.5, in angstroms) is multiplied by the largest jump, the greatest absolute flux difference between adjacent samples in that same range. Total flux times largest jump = 4.8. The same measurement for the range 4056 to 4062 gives 8.5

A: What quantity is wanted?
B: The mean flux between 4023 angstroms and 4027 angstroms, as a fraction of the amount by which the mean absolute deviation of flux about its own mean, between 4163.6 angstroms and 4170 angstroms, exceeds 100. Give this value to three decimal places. -0.079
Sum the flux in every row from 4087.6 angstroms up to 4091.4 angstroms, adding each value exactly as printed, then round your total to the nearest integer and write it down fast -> 32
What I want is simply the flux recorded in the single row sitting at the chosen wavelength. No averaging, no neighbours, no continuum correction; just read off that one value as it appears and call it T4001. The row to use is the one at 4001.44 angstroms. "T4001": 7.25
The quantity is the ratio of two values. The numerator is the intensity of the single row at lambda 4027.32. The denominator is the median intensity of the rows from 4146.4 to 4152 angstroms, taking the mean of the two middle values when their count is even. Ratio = 1.14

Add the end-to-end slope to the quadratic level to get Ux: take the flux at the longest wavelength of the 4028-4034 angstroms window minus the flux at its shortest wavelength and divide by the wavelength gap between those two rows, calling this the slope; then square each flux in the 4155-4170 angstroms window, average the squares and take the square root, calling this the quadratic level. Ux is 7.01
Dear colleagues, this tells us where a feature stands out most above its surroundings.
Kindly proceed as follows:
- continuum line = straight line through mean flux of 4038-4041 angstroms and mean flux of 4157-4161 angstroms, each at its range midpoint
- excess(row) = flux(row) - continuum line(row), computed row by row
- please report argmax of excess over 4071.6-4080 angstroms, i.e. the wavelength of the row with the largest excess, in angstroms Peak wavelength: 4072.08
